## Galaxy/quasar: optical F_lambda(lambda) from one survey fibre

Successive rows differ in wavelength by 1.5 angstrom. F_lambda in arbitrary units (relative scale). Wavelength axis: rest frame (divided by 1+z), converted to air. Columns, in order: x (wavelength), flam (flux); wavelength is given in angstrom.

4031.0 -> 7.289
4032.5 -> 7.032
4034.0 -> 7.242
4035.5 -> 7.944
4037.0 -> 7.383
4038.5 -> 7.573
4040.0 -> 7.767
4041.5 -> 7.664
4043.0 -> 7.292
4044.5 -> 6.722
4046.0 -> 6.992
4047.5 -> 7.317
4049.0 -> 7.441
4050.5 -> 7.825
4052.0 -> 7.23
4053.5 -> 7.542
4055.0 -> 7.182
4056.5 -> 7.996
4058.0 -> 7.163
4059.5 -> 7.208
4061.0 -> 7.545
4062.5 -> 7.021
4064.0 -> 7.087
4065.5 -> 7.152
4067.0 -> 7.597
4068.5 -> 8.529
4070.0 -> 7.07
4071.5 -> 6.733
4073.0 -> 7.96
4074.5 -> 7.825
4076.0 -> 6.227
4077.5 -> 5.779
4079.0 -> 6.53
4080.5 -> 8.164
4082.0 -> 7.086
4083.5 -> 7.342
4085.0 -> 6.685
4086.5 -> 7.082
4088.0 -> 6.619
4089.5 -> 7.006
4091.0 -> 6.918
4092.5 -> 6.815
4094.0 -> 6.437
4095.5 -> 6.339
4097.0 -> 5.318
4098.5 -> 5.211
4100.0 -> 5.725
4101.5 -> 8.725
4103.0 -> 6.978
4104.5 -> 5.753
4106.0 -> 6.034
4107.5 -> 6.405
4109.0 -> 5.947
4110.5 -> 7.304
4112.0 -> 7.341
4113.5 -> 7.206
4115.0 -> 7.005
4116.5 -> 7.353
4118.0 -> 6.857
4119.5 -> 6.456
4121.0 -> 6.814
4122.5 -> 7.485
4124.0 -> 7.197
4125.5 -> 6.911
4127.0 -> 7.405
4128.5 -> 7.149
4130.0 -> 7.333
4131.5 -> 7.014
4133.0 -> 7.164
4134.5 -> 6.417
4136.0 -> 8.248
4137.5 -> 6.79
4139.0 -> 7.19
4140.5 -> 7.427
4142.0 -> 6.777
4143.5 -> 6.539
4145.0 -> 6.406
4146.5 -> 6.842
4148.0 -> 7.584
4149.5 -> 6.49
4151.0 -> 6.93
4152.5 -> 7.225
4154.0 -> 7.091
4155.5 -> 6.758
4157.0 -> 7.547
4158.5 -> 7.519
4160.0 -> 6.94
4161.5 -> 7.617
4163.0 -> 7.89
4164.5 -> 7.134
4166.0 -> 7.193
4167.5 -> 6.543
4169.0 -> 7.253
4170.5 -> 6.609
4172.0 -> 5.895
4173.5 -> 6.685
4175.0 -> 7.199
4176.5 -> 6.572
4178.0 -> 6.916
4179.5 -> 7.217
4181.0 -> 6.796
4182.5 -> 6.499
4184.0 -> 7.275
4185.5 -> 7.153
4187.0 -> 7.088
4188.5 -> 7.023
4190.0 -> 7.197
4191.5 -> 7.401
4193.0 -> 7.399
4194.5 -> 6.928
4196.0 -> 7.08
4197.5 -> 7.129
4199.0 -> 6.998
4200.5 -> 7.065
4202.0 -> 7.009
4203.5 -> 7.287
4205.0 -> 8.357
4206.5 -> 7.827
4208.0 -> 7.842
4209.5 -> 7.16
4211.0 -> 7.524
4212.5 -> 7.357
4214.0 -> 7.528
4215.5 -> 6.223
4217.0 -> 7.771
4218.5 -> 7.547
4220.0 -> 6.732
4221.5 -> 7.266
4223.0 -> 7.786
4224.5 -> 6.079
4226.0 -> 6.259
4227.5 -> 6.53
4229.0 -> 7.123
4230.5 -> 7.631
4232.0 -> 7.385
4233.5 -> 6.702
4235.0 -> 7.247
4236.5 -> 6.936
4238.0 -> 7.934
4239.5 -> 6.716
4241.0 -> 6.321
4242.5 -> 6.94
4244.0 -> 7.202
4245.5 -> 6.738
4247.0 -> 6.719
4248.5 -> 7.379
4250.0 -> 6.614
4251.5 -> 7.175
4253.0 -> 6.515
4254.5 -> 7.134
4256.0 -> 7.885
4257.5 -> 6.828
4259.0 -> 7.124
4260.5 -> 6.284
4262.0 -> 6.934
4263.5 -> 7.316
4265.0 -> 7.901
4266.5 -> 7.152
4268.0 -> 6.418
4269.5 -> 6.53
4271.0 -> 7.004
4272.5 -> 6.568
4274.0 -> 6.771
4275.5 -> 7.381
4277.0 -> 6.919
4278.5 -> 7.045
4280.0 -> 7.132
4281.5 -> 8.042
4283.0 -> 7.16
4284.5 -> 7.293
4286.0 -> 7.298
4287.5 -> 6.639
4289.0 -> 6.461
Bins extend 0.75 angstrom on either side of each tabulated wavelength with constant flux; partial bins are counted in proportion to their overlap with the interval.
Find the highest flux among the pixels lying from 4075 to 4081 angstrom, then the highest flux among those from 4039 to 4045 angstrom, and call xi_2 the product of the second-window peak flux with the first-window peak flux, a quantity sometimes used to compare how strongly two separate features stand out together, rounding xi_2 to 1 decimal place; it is 63.4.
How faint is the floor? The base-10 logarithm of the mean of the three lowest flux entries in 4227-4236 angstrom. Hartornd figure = 0.832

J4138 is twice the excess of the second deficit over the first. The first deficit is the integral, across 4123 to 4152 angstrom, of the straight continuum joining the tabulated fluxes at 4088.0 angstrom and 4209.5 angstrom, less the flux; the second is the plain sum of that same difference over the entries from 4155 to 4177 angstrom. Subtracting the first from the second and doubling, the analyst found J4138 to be 10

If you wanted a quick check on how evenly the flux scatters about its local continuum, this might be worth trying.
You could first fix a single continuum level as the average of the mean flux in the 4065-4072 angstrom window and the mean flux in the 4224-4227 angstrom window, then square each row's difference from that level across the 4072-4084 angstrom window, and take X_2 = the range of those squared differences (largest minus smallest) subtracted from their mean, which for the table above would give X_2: -1.0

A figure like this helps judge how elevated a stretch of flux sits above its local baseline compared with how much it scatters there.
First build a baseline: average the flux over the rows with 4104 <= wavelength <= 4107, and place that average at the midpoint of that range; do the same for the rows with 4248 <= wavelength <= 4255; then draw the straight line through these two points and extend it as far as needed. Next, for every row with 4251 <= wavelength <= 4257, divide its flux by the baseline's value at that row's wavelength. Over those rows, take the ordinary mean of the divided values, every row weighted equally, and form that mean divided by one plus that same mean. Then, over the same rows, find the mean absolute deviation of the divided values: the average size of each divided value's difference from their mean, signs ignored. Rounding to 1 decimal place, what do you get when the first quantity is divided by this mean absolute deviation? 10.0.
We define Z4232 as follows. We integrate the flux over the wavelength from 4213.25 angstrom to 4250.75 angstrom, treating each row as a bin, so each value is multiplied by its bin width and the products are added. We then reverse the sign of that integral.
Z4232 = -263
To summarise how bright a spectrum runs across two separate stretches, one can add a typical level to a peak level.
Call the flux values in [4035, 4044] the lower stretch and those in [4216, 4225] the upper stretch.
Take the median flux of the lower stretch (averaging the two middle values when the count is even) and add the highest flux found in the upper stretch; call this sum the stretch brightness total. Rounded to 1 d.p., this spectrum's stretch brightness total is 15.4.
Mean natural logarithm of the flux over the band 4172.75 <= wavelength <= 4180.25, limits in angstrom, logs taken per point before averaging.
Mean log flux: 1.93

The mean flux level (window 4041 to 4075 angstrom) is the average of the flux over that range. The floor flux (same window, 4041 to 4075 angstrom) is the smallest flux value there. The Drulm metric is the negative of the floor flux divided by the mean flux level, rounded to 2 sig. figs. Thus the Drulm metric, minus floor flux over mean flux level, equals -0.91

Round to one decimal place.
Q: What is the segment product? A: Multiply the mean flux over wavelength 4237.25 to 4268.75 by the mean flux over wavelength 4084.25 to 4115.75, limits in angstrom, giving 46.4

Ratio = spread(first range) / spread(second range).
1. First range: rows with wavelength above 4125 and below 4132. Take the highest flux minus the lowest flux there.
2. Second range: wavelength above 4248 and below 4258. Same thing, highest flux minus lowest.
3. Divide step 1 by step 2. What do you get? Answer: 0.4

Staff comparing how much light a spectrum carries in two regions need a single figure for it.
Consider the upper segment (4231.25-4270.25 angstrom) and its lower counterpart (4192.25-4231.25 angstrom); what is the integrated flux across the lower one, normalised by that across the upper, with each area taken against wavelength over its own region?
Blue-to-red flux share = 1.03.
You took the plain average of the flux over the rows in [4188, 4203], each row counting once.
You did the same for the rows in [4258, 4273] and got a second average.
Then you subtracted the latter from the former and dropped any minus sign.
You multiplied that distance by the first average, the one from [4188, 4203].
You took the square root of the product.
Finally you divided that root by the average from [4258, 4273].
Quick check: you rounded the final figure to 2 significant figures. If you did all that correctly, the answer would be 0.17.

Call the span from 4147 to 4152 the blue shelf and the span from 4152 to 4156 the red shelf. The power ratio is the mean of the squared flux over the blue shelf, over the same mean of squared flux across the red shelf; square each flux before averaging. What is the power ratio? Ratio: 1.00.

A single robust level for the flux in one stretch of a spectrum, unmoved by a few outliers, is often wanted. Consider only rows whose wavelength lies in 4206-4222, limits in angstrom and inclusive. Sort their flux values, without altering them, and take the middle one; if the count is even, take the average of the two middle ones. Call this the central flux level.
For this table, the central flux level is 7.52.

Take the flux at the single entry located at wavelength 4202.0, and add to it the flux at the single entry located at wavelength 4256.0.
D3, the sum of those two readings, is 14.9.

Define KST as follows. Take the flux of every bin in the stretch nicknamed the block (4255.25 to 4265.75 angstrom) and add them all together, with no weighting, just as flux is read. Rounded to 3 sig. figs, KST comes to 50.3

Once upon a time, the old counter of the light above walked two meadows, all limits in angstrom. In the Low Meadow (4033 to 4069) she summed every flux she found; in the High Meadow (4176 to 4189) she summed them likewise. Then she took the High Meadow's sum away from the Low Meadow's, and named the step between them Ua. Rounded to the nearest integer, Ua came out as 116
